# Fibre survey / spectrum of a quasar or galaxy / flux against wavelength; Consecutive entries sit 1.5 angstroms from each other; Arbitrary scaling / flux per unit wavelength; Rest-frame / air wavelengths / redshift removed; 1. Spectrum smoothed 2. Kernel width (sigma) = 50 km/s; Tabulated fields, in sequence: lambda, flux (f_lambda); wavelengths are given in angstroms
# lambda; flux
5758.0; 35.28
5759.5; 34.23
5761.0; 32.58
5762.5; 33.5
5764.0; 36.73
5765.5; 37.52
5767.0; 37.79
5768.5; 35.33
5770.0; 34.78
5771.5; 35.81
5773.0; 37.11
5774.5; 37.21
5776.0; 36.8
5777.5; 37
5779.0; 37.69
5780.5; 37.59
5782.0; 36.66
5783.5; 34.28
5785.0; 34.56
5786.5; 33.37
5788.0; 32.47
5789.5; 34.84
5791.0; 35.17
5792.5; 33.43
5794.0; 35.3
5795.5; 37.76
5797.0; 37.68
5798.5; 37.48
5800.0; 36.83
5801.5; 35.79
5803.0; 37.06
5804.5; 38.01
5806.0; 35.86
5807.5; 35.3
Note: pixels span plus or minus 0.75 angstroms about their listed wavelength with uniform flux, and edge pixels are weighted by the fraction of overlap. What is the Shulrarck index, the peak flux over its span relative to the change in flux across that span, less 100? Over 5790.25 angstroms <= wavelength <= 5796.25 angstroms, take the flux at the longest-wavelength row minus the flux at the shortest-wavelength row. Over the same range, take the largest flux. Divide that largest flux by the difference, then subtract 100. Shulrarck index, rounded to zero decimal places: -85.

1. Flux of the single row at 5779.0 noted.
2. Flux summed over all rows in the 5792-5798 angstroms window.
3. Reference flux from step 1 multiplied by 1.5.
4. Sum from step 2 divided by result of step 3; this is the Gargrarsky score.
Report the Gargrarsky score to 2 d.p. 2.55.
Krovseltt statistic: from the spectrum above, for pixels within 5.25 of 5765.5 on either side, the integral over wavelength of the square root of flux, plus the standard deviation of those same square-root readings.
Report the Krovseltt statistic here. 62.7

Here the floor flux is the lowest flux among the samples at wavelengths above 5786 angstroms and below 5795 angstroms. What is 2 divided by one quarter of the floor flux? 0.246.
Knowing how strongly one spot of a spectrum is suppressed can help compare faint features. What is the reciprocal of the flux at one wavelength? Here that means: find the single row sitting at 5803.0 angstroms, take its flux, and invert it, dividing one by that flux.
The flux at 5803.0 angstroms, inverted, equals 0.0270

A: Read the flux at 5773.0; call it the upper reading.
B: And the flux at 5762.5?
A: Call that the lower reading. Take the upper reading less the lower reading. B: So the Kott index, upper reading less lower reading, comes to 4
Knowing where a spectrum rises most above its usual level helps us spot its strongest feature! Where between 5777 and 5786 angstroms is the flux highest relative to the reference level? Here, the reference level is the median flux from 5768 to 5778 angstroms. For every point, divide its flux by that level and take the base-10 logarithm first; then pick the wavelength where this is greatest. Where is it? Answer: 5779.0 angstroms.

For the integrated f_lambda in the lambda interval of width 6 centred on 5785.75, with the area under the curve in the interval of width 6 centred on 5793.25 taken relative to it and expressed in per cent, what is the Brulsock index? 105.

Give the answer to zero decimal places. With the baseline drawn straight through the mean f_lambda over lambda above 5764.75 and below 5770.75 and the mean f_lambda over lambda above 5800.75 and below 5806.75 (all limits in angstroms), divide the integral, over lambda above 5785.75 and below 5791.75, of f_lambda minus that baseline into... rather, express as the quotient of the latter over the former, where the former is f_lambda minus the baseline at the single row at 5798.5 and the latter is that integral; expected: -18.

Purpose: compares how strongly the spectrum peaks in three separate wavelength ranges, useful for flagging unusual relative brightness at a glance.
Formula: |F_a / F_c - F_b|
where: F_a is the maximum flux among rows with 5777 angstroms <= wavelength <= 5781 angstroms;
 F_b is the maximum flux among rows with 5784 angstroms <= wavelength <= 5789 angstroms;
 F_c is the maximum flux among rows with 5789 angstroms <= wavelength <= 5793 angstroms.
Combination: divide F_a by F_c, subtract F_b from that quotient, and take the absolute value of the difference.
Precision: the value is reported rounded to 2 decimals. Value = 33.49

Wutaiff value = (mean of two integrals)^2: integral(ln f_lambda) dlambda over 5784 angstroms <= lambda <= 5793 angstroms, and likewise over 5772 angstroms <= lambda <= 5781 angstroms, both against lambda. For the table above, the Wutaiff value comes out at 1033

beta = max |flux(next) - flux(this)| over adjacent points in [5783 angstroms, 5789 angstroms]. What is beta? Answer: 1.2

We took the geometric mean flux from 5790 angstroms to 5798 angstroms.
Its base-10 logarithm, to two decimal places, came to 1.55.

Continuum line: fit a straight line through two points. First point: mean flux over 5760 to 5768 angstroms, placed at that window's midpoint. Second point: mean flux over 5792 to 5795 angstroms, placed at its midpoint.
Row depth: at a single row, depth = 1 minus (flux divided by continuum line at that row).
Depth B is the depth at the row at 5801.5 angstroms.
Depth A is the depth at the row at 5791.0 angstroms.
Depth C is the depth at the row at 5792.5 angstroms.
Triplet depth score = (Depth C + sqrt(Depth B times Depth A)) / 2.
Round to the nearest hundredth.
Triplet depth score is 0.03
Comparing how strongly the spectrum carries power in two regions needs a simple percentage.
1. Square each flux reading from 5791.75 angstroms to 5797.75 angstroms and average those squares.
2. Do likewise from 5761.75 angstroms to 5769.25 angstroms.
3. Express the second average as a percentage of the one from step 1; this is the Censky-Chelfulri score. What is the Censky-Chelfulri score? 101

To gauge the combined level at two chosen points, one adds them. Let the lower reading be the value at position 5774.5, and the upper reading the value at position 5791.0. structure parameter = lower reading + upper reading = 72.4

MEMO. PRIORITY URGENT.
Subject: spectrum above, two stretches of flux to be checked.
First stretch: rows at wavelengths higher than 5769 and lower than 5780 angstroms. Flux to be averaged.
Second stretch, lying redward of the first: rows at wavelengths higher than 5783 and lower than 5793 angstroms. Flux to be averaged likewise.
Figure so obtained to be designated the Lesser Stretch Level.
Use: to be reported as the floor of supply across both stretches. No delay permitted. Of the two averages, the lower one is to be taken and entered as 34.0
